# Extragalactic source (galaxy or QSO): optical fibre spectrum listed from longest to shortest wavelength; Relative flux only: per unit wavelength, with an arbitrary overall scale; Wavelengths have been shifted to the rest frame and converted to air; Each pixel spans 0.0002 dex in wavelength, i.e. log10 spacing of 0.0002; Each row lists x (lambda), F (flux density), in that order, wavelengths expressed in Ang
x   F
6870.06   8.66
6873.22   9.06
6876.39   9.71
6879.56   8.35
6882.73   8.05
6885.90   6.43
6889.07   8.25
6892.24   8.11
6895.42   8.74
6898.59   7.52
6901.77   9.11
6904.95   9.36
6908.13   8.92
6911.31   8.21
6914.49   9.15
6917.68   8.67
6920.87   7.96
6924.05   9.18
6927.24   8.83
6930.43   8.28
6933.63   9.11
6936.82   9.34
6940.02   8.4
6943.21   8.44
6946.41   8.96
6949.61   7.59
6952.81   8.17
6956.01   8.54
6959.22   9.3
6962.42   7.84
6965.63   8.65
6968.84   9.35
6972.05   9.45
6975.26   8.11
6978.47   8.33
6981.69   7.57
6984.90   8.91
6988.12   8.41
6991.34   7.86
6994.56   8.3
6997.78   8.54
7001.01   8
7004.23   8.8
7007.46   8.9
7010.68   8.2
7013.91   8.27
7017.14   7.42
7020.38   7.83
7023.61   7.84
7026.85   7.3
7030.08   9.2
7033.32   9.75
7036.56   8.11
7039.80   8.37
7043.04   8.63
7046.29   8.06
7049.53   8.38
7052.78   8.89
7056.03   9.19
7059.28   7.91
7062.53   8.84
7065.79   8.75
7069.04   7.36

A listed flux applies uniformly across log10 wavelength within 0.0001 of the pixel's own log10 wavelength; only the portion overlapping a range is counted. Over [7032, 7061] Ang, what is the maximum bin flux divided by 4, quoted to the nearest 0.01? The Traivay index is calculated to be 2.44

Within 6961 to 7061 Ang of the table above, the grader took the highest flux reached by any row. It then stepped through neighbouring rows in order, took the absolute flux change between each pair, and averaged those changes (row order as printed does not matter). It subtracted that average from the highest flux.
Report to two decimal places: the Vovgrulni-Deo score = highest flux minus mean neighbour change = 9.13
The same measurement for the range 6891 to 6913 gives 8.55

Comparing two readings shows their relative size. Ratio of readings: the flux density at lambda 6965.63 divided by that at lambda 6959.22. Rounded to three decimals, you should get 0.930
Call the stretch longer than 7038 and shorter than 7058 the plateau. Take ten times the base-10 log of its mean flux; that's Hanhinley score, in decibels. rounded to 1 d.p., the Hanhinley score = 9.3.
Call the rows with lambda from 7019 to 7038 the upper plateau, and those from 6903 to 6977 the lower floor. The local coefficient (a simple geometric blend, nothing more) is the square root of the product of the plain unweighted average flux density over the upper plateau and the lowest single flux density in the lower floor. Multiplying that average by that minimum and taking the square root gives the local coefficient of 7.96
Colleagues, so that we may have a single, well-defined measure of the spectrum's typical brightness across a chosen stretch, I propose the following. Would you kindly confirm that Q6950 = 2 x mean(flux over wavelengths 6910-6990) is 17.2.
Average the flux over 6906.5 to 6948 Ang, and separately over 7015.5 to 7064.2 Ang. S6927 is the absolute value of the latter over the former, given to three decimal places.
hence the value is 0.960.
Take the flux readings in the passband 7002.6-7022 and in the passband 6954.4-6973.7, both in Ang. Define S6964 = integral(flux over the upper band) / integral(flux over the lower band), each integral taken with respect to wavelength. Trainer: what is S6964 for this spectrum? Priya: 0.94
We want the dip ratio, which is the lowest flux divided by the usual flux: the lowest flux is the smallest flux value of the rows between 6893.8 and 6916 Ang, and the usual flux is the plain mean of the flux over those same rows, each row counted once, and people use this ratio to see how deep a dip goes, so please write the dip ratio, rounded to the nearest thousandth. 0.863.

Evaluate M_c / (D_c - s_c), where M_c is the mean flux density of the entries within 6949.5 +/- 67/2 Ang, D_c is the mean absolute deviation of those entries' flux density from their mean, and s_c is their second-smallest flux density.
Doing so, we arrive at -1.21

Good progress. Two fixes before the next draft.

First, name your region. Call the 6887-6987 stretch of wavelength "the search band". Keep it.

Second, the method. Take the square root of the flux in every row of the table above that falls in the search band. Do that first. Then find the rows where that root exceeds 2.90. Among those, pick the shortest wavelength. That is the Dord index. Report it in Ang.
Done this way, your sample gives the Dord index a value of 6895.42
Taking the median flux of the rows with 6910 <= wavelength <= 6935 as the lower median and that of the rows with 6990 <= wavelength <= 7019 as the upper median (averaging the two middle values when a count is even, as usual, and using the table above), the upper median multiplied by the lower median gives 72.4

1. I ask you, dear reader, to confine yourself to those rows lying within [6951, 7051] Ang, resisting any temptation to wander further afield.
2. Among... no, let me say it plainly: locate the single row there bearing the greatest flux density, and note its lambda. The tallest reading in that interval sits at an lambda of 7033.32 Ang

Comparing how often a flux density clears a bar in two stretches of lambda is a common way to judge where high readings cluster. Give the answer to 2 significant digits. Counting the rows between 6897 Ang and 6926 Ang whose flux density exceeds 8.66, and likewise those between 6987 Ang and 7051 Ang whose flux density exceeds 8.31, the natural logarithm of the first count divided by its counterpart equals -0.41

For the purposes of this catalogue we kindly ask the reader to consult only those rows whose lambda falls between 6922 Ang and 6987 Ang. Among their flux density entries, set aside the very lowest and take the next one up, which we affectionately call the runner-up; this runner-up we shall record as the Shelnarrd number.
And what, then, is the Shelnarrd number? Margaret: 7.59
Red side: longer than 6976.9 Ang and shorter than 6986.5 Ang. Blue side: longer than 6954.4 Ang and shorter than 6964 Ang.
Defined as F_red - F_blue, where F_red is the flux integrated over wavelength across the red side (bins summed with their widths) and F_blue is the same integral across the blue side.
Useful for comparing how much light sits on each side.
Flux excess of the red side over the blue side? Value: -3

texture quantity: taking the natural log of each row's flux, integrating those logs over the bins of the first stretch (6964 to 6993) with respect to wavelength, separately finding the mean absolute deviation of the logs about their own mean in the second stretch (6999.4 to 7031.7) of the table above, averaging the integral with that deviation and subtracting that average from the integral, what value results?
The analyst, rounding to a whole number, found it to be 31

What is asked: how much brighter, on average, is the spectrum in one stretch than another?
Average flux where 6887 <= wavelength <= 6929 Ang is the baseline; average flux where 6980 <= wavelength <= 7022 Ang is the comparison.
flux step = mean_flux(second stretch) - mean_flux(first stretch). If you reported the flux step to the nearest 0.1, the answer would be -0.4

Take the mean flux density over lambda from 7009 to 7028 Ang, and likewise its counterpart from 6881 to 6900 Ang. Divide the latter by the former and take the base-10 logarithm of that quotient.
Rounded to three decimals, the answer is 0.002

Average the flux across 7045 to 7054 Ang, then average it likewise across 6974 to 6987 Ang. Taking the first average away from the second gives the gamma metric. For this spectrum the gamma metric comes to -0.2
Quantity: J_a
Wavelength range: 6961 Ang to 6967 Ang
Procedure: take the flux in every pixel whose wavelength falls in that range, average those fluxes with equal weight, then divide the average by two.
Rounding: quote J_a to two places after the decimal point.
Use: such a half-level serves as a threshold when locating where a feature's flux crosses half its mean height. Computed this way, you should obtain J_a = 4.12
